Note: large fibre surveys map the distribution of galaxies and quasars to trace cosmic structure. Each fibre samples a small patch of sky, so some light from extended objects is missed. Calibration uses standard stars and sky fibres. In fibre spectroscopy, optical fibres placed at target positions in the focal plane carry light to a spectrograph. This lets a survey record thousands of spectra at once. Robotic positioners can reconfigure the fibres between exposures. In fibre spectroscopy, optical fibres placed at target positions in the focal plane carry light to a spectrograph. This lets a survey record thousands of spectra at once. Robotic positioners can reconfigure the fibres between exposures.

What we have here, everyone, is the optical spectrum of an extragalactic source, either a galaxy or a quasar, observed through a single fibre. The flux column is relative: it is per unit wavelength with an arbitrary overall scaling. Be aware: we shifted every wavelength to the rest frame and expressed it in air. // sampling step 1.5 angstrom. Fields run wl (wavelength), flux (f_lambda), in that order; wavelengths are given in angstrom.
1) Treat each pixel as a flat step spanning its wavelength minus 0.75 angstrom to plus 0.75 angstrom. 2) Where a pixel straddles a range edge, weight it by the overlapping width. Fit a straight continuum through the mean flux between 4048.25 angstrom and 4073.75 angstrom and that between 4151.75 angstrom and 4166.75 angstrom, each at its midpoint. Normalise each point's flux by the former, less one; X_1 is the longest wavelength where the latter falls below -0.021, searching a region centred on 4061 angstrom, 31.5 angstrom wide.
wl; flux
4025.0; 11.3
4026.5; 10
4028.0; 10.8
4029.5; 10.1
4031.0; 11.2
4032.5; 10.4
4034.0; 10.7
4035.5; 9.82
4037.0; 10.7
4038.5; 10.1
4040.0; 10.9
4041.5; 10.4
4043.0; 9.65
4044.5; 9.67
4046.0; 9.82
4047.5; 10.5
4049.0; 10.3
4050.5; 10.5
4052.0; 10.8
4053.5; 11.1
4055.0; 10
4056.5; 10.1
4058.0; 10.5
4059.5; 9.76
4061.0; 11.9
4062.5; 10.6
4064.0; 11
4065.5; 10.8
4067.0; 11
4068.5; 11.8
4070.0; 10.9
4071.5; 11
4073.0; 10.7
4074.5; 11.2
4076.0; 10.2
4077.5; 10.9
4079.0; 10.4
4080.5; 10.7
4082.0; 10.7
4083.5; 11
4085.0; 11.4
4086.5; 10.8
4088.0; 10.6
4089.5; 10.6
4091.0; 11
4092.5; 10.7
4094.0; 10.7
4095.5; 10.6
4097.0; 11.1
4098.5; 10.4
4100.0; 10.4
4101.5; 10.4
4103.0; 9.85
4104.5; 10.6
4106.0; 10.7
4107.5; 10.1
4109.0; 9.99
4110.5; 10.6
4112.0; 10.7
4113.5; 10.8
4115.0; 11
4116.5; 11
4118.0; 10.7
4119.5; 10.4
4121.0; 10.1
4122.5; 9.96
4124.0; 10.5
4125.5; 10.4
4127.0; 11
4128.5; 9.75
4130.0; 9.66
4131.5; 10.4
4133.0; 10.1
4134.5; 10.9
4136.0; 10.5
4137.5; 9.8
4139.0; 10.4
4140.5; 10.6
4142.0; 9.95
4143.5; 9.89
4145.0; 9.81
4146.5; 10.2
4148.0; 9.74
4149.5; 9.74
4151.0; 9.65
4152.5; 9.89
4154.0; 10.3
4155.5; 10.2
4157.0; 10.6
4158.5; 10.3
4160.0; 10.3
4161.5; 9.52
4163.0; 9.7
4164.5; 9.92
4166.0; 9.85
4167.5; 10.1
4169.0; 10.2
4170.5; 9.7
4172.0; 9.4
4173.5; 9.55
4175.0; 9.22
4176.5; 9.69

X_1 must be 4076.0 angstrom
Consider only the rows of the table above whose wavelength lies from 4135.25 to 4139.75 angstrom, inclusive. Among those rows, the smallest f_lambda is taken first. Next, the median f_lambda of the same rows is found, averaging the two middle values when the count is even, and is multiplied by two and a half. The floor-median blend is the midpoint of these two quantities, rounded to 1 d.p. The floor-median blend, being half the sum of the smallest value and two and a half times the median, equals 17.9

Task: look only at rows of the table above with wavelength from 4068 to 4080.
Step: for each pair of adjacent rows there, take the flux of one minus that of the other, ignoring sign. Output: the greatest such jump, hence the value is 1.0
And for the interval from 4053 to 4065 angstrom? 2.1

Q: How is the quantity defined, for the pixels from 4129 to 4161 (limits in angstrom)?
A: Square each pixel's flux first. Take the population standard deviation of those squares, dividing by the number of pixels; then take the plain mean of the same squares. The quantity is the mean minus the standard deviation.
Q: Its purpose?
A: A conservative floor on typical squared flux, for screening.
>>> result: 96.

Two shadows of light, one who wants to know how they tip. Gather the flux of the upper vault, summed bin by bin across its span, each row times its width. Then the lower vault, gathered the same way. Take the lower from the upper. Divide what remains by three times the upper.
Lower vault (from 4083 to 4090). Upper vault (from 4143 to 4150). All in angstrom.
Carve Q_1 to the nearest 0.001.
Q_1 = -0.034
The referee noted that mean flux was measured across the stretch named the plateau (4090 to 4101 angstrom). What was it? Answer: 10.7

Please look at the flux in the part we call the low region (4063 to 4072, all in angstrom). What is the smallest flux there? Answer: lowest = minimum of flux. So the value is 10.8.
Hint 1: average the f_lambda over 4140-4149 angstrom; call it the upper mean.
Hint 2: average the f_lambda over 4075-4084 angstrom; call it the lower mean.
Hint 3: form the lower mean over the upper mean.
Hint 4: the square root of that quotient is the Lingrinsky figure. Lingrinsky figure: 1.03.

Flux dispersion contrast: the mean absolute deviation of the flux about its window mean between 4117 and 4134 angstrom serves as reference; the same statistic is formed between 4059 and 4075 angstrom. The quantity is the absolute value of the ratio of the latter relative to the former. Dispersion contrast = 1.2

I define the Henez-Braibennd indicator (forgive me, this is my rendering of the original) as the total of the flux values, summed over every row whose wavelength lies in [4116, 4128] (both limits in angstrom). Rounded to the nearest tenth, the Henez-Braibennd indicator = 84.1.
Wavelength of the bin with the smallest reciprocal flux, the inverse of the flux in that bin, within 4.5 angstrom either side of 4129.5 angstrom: 4127.0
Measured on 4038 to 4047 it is 4040.0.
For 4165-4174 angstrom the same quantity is 4169.0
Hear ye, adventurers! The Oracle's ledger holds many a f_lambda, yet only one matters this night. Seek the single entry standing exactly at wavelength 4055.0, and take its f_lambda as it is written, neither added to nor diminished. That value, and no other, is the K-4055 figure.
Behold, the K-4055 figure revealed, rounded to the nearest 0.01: 10.00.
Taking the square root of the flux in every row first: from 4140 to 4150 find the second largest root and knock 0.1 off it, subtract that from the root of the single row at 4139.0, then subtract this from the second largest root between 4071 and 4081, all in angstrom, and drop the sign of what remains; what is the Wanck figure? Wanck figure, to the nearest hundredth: 3.19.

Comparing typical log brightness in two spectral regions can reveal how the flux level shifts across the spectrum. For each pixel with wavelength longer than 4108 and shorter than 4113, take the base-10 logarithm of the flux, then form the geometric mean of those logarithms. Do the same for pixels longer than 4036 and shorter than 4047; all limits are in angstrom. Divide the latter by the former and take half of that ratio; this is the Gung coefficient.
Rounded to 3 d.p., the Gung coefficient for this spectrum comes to 0.495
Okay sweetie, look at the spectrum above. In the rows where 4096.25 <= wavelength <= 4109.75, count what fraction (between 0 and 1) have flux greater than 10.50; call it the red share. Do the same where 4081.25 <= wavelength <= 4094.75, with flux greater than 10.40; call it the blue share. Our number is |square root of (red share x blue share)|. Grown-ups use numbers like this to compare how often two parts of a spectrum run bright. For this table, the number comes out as 0.58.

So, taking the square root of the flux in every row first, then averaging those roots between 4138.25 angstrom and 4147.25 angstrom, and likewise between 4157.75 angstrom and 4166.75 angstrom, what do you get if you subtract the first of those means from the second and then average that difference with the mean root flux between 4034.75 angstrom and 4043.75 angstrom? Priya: 1.585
